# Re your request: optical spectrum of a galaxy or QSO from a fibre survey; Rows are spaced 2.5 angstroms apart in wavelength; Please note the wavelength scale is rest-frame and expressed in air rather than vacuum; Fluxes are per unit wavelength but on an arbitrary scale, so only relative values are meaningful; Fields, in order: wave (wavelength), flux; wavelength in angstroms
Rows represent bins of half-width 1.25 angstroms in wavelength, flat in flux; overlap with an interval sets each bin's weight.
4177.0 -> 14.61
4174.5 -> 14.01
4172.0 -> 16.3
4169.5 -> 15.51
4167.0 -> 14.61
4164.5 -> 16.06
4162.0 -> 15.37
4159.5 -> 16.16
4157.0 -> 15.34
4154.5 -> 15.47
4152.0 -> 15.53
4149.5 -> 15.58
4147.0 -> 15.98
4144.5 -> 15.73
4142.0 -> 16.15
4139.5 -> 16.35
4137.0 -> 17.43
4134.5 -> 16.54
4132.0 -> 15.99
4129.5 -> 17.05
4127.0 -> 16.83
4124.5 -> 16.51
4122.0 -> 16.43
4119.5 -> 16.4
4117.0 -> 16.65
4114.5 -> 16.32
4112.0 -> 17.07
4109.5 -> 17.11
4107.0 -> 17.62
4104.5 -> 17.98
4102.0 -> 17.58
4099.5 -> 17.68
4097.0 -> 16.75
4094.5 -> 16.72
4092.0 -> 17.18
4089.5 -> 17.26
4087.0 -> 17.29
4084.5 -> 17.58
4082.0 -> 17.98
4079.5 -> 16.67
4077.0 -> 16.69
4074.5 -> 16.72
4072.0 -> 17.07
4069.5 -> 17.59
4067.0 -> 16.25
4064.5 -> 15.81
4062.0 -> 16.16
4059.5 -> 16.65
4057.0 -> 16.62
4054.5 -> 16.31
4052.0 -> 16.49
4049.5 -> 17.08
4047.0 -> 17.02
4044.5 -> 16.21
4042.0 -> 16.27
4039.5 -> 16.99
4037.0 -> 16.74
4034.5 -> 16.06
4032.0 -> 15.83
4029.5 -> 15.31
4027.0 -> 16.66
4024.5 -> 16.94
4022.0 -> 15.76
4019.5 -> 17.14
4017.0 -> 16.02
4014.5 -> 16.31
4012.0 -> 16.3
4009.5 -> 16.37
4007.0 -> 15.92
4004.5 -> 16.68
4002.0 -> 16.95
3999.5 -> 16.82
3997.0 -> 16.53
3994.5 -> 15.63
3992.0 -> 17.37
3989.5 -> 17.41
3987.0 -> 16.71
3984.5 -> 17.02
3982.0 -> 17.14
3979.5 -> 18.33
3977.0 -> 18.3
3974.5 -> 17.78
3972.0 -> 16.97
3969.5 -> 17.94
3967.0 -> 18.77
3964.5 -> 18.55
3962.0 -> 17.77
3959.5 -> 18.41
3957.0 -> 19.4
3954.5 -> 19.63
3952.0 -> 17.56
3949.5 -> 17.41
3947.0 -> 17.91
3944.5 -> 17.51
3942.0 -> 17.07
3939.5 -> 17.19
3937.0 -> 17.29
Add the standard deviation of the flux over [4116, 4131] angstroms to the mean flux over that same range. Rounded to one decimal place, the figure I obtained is 16.9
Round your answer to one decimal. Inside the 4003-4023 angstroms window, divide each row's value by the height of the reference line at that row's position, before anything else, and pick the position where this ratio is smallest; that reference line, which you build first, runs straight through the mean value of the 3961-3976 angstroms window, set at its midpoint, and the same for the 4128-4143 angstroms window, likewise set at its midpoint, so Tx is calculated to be 4022.0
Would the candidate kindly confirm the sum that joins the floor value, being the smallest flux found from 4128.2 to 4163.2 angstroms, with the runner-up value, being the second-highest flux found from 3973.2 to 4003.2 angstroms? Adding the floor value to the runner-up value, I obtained 33.6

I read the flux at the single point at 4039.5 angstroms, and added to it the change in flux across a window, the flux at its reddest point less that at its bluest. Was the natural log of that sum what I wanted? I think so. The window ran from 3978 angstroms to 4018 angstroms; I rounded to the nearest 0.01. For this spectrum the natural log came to 2.69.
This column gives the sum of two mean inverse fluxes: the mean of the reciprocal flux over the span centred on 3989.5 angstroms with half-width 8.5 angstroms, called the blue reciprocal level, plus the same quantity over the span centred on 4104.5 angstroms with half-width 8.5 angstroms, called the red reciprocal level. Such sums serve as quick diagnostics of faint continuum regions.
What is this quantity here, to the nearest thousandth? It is 0.117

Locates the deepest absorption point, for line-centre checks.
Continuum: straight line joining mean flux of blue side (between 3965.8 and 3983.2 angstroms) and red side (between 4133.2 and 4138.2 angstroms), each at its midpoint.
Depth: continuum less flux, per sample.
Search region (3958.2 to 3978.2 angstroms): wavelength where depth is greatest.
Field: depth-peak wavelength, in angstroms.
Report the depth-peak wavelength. 3972.0 angstroms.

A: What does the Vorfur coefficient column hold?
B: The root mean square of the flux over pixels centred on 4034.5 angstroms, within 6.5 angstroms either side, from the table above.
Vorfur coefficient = 16.2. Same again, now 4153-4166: 15.7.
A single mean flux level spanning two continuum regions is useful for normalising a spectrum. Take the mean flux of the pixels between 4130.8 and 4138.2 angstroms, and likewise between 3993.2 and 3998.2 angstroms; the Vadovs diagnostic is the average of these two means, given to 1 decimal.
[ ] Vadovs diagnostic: 16.4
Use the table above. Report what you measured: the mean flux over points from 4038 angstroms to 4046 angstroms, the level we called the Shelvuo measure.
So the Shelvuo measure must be 16.5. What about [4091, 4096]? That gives 16.9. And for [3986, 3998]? 16.7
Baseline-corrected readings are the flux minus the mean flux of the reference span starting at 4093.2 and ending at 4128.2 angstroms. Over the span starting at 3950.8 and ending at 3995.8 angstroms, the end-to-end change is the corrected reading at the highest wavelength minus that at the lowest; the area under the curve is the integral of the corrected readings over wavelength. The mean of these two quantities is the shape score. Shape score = 18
